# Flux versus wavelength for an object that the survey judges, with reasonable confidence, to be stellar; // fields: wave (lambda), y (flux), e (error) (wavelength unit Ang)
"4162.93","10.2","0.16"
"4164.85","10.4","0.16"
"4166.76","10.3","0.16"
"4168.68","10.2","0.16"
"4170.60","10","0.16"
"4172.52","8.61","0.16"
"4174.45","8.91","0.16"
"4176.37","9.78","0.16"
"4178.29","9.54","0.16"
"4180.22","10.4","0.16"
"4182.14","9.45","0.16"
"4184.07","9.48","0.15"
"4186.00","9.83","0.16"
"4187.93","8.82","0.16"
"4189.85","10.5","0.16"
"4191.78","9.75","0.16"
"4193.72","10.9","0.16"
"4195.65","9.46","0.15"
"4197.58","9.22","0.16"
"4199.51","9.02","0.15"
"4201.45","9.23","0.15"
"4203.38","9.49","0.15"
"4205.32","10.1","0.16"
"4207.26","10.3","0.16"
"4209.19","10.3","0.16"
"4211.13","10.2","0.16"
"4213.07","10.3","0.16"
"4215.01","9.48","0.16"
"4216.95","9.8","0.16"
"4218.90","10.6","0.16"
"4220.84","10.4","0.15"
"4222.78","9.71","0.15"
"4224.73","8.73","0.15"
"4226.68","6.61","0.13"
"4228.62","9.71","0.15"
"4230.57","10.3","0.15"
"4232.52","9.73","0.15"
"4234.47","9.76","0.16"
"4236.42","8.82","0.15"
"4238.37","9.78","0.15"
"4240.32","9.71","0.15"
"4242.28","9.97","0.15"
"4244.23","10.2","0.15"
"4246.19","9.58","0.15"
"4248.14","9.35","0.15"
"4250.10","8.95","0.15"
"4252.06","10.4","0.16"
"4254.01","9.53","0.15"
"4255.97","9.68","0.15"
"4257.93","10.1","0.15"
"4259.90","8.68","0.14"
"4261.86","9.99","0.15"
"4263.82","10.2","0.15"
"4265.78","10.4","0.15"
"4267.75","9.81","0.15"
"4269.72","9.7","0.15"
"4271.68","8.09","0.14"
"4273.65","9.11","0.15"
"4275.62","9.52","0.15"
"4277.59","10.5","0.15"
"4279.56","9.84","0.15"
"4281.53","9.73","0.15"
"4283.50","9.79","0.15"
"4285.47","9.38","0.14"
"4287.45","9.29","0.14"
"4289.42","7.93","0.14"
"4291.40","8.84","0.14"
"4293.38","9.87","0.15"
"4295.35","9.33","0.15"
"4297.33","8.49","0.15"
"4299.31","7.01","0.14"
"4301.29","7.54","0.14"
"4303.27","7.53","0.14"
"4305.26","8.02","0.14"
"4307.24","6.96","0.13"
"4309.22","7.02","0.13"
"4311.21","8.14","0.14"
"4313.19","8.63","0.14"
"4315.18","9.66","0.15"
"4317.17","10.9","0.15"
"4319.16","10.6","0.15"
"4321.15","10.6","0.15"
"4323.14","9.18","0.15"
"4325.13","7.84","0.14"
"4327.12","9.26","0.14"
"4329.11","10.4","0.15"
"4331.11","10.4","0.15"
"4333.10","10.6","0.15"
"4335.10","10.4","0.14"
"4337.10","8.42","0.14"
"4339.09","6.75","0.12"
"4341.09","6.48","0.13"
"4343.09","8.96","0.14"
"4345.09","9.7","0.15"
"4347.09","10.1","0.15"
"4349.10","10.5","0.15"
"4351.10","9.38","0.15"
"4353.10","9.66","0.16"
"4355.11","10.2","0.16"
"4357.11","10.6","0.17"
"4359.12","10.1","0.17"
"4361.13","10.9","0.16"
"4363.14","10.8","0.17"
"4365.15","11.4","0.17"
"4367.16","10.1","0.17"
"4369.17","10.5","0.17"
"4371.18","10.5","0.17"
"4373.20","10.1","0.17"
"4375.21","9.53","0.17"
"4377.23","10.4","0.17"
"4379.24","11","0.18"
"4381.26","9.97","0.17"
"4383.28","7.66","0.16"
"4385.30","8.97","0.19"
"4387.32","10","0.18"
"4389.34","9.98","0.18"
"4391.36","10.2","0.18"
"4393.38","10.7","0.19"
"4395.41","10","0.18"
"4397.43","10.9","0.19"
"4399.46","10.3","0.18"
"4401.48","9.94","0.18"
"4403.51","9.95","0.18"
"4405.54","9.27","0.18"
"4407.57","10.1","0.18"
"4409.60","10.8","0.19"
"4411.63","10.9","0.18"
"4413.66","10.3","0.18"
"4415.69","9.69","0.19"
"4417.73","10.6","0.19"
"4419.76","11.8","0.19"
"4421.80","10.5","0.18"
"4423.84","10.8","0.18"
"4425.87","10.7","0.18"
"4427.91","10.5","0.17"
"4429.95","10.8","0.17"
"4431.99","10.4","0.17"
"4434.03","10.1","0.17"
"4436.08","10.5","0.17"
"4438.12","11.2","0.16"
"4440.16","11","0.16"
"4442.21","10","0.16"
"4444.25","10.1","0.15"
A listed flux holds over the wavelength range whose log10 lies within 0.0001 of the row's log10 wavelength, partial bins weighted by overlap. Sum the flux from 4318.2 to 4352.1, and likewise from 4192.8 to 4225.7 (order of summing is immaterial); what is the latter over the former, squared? 1.1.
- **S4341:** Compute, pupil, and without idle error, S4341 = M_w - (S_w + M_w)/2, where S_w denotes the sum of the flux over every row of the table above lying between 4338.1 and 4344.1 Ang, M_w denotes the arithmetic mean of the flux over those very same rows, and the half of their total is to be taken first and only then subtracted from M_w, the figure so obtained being -7.4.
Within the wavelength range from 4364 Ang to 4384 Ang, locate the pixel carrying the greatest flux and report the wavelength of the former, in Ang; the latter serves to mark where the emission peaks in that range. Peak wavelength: 4365.15 Ang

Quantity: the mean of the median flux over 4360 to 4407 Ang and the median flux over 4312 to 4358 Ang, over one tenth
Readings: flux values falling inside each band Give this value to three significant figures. 99.0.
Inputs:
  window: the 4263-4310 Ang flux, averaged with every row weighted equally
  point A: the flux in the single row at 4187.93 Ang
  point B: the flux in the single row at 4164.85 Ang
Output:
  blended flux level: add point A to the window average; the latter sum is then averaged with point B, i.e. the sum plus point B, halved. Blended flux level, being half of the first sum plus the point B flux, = 14.07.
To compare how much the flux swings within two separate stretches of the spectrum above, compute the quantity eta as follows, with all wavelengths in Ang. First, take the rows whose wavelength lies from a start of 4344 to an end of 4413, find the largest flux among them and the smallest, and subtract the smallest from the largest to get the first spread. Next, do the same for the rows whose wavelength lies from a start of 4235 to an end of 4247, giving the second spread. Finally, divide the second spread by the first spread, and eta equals 0.4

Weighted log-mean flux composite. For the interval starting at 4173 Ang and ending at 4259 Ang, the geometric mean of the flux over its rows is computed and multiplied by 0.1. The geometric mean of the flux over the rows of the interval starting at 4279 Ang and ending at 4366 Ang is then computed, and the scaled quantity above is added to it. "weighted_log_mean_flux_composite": 10.1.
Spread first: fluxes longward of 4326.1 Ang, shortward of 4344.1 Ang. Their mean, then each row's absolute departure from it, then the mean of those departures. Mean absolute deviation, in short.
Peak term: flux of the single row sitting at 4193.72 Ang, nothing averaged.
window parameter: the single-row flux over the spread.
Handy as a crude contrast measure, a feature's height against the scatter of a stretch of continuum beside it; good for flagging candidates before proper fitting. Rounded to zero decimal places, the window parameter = 9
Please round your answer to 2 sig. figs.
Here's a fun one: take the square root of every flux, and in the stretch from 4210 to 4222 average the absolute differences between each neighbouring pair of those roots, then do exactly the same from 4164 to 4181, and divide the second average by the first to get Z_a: 1.2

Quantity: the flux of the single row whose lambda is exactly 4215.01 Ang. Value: 9.48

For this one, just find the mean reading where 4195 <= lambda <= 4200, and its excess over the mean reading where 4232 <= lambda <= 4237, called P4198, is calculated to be -0.2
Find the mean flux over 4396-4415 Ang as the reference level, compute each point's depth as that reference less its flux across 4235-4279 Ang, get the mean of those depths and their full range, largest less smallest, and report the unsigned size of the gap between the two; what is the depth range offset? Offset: 1.8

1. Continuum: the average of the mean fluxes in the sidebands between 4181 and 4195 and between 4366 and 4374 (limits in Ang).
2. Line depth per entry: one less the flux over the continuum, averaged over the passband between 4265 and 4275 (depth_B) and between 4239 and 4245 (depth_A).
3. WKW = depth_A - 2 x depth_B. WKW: -0.12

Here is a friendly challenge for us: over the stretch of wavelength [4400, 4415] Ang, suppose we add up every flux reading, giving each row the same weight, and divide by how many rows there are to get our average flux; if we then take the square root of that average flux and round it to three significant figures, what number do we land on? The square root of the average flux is 3.19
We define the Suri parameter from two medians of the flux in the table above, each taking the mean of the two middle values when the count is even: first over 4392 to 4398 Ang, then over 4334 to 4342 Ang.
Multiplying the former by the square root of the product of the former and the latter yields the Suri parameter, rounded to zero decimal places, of 96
